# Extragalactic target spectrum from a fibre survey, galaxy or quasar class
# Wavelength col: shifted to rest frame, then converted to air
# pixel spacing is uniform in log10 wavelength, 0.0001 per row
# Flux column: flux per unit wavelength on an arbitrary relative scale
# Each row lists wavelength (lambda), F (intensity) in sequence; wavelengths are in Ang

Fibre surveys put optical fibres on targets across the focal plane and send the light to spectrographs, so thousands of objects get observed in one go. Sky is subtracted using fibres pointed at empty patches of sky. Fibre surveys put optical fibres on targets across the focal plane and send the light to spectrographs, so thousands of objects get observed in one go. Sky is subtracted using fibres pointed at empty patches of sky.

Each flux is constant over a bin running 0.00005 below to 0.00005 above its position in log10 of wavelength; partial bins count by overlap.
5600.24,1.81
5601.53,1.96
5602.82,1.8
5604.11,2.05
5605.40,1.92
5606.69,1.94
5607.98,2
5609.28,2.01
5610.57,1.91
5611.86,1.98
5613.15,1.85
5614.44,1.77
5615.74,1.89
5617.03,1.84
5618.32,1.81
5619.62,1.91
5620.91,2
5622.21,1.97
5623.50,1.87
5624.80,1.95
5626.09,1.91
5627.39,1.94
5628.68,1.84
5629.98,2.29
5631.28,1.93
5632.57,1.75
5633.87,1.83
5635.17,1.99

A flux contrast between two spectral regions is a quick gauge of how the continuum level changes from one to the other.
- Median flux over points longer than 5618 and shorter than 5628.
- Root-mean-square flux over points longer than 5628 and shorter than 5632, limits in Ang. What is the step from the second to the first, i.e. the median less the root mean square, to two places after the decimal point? -0.10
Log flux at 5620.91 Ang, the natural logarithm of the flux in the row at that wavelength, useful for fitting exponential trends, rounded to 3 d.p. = 0.693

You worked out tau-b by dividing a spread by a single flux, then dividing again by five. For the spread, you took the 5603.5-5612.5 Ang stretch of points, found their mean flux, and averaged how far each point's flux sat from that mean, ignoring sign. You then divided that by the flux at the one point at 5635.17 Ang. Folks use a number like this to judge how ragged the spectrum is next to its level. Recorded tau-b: 0.0043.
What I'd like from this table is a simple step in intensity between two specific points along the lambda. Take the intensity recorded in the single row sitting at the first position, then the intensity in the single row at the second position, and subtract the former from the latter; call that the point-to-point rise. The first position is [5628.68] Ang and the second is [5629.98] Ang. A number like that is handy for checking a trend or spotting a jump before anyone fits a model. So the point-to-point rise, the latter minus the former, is 0.45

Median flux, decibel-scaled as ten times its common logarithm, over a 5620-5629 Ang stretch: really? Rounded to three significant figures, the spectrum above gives 2.88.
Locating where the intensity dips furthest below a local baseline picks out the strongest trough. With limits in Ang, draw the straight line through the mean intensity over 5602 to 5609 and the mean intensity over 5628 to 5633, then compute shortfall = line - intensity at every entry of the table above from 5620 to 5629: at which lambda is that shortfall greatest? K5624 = 5628.68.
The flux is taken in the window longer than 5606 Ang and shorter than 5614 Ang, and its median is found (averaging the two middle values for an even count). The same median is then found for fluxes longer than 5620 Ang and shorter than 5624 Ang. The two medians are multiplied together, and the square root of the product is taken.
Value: 1.96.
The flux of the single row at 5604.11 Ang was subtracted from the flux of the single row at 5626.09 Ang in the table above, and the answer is -0.14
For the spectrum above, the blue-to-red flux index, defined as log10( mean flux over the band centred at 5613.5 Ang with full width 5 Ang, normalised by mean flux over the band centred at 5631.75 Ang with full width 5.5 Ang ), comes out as -0.02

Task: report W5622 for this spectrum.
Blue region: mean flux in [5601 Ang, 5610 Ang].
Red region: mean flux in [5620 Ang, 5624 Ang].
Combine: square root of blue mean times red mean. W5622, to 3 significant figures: 1.95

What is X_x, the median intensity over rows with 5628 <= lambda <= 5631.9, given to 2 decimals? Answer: 1.93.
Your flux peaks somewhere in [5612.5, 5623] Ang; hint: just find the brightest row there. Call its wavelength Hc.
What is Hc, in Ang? 5620.91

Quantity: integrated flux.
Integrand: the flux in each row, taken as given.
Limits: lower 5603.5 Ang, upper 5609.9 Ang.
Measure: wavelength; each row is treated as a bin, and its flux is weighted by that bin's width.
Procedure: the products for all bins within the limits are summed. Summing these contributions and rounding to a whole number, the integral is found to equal 13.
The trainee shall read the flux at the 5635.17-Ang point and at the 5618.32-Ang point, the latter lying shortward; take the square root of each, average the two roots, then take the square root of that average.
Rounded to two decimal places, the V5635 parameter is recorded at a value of 1.17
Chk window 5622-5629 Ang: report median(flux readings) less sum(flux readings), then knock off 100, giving -109.6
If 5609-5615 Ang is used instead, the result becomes -107.6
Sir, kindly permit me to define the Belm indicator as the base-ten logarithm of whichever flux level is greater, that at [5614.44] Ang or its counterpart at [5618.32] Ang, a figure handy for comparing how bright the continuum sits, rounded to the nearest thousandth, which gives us 0.258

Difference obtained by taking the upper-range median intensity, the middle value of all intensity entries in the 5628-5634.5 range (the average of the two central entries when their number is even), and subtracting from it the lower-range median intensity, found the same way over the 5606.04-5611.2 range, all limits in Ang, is -0.130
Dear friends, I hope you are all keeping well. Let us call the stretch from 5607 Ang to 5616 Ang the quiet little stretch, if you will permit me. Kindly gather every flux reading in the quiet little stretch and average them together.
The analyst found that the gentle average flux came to 1.92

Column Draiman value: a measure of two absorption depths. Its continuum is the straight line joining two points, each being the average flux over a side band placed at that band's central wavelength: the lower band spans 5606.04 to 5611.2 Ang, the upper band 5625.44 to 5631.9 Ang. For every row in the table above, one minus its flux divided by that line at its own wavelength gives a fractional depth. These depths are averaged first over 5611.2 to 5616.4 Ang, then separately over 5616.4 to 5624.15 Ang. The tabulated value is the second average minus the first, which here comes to -0.01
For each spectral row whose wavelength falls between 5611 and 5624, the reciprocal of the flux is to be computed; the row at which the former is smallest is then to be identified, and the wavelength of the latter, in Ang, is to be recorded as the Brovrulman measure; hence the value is 5620.91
